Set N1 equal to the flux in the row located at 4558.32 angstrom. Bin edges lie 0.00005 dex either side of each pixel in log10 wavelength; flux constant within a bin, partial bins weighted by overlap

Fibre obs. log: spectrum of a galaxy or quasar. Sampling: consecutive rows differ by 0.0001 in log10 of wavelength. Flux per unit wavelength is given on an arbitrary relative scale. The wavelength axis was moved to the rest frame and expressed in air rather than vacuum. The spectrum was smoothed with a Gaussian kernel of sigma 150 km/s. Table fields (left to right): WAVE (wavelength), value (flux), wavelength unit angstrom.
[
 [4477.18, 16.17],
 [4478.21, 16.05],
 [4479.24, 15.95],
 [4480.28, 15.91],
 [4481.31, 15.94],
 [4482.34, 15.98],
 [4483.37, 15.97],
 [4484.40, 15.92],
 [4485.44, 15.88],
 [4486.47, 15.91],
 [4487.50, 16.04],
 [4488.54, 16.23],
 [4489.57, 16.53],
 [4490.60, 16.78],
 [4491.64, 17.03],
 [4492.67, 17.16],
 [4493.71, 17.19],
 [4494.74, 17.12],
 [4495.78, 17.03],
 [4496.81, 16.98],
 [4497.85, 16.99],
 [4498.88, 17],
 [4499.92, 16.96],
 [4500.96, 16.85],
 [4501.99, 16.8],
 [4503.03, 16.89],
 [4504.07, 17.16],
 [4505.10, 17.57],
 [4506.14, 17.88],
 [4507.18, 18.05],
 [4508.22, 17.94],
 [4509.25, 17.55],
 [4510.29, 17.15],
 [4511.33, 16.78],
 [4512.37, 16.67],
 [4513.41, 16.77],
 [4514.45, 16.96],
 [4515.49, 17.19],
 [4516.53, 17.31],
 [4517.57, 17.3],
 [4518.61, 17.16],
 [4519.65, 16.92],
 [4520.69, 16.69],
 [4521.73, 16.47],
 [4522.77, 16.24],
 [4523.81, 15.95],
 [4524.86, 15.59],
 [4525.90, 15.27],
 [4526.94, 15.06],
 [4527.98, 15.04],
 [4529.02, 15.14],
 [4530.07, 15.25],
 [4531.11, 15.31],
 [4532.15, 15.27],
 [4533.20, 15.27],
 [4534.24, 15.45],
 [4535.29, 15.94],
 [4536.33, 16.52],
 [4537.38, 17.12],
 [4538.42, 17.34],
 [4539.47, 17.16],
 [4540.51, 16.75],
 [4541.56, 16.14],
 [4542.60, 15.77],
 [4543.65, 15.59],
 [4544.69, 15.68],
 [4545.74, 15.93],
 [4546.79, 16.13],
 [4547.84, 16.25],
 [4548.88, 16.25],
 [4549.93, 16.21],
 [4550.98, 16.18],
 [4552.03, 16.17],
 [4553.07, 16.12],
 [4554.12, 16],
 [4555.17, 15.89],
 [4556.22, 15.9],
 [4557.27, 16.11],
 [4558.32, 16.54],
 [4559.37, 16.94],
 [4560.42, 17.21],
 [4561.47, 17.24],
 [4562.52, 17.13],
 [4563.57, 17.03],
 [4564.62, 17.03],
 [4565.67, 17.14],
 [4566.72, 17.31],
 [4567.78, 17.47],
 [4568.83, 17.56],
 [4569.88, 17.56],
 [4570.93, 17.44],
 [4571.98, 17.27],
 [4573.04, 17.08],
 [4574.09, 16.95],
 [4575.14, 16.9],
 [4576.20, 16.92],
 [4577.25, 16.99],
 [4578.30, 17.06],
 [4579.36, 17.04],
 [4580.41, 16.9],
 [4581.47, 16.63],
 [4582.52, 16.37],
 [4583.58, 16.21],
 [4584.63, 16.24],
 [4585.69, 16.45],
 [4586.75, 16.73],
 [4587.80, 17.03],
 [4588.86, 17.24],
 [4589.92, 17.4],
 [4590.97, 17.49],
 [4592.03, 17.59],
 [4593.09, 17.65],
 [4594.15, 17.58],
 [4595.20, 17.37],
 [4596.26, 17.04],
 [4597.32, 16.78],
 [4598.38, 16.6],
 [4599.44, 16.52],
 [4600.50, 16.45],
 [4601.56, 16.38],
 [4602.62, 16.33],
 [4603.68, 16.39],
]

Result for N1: 16.54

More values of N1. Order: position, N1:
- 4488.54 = 16.23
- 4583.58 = 16.21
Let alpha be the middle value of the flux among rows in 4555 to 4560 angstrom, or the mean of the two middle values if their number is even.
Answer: 16.1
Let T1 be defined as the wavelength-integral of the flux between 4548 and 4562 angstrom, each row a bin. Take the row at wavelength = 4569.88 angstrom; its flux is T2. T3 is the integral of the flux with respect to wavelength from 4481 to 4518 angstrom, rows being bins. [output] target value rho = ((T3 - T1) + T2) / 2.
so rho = 206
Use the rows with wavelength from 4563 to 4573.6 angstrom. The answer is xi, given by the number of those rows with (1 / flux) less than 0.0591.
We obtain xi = 10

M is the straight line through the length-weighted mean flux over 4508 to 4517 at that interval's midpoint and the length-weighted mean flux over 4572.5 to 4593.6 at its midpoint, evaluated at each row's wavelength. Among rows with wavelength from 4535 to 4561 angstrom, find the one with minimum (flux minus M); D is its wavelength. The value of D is 4543.65 angstrom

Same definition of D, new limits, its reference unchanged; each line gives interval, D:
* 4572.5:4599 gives 4583.58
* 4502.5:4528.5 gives 4527.98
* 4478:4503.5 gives 4485.44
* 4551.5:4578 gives 4555.17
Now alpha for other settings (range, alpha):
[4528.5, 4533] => 15.3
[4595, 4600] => 16.8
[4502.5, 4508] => 17.6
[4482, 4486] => 15.9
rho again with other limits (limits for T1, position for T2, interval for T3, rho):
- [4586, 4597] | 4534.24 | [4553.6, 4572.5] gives 73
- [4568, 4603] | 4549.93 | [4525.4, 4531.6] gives -242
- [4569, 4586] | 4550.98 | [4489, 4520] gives 130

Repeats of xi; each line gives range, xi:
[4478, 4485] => 0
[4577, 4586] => 3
